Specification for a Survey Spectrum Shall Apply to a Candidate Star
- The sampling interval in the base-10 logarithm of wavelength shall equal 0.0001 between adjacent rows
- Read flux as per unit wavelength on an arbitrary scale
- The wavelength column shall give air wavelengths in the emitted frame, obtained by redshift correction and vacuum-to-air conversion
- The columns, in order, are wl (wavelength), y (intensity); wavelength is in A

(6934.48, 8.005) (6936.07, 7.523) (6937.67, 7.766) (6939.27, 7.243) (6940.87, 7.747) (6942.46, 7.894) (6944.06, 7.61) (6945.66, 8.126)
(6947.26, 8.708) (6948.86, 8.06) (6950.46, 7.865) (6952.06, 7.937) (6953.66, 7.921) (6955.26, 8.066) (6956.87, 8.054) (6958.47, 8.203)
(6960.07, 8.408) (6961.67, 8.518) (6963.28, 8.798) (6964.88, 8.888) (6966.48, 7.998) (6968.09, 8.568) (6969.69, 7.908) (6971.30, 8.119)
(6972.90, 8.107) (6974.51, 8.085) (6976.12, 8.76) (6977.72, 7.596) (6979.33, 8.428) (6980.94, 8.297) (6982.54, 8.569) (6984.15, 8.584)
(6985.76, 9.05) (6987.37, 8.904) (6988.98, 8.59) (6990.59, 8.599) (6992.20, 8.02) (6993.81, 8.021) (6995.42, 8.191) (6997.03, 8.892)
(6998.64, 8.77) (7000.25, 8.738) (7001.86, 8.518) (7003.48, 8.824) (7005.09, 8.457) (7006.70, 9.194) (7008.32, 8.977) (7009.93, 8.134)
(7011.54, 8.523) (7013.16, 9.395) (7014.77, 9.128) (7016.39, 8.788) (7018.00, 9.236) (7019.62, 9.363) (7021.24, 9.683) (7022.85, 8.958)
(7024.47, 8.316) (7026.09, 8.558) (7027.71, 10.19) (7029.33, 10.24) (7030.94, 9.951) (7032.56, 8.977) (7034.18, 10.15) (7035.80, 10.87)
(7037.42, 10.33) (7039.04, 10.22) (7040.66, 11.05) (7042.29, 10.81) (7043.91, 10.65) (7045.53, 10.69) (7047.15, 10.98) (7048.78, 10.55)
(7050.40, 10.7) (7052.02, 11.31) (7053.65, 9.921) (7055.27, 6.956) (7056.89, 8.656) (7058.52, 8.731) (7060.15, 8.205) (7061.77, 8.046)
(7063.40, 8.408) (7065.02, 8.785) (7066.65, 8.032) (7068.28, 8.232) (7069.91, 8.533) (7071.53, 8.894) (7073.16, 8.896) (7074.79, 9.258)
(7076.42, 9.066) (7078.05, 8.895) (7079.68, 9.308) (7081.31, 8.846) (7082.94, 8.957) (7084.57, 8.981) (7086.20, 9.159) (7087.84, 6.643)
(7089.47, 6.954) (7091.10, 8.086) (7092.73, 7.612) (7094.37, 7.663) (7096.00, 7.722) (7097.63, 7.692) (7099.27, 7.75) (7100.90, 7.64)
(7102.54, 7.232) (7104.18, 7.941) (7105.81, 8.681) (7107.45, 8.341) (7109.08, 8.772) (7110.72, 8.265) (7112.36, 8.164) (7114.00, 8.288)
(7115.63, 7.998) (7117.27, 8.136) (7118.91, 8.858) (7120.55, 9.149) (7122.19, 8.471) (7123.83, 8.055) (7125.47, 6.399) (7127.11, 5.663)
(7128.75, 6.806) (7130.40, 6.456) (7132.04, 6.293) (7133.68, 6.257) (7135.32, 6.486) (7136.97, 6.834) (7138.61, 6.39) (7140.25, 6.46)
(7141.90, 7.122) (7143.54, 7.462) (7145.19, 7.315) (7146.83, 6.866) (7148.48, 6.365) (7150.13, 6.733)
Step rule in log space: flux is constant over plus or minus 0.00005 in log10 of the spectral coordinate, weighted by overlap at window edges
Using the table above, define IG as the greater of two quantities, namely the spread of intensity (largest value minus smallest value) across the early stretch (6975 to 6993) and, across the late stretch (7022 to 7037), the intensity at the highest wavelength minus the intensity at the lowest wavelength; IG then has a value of 1.91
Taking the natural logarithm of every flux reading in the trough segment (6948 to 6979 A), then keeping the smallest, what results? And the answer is 2.03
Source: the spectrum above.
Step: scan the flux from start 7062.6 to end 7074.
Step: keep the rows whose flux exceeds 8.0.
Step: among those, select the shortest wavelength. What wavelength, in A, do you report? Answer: 7063.40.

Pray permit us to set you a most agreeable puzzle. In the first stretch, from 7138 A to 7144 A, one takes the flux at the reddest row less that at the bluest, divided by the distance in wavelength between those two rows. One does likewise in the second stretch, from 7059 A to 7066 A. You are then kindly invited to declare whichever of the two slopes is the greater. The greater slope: 0.22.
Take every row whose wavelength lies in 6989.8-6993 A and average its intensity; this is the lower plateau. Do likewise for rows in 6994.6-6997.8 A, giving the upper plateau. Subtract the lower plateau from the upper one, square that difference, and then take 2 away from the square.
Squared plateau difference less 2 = -1.9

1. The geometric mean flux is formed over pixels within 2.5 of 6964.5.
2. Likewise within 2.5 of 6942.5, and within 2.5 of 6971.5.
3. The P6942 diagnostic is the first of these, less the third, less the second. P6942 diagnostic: -7.2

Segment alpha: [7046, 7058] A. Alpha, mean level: 9.9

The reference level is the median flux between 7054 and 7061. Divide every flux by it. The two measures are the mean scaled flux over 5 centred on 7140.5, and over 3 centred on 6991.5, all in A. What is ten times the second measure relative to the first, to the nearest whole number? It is 12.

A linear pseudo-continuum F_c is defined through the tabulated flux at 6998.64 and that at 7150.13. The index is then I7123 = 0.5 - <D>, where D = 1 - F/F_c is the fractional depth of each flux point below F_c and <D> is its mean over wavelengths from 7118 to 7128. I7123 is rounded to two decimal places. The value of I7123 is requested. 0.59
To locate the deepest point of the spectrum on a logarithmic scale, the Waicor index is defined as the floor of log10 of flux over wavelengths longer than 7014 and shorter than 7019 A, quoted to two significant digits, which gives 0.94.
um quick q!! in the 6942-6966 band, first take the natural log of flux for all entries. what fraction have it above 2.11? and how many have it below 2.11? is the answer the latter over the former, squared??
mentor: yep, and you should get 900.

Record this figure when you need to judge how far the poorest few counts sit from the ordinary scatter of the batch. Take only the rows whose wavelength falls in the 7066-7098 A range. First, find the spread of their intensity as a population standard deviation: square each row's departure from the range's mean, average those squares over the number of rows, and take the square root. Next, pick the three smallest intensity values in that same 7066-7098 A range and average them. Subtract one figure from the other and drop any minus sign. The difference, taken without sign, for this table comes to 6.30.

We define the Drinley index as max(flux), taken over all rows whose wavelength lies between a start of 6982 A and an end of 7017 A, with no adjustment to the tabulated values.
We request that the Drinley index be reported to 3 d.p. 9.395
